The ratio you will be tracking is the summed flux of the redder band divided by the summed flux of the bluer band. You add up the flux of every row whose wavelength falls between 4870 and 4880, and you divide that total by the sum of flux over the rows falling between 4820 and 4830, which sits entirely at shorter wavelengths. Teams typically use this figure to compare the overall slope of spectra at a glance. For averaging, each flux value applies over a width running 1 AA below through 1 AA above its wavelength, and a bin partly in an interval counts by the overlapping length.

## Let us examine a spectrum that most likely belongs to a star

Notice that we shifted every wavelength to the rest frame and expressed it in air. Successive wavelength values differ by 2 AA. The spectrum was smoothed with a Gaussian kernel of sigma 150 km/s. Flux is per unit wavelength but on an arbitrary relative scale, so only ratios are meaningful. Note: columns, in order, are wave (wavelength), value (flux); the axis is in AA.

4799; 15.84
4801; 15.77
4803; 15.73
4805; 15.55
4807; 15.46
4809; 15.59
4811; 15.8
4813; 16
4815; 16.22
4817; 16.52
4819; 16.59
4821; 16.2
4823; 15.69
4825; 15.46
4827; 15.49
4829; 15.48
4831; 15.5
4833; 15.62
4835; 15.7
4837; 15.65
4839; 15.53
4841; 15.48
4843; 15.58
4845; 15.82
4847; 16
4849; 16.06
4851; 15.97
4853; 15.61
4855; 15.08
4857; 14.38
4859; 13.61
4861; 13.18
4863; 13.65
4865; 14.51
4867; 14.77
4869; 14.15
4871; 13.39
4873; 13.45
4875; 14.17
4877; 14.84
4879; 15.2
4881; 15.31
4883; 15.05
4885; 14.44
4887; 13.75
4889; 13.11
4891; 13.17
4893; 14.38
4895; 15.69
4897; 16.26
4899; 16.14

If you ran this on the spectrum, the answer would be 0.91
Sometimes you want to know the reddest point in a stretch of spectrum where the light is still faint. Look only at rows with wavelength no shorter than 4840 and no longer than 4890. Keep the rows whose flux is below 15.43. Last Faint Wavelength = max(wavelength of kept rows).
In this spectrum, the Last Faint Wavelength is 4889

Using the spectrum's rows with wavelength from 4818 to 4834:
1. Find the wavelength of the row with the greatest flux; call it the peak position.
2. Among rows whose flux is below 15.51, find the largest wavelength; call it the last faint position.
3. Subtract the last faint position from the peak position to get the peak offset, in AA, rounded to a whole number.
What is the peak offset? -12 AA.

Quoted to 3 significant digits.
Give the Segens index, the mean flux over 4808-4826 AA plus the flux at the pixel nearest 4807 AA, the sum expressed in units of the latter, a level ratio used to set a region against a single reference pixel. 2.04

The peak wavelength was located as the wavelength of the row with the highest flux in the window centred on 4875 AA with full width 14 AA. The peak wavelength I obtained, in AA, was 4881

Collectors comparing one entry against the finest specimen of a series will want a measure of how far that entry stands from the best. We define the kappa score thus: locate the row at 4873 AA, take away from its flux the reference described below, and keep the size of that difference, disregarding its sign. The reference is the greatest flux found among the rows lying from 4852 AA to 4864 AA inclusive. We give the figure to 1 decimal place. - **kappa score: 2.2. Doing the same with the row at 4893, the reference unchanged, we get 1.2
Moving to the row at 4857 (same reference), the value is 1.2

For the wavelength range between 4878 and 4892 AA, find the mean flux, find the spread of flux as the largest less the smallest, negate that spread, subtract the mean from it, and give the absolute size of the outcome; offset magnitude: 16.5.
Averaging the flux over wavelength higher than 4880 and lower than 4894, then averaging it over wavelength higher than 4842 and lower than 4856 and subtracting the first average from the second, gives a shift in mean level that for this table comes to 1.6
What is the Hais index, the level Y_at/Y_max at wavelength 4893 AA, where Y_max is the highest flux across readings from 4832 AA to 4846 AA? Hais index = 0.909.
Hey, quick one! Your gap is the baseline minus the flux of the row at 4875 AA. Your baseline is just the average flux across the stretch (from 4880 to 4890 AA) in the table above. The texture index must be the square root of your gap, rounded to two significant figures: 0.40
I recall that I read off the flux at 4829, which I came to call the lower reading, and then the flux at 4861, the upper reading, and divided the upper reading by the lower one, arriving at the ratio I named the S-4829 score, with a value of 0.85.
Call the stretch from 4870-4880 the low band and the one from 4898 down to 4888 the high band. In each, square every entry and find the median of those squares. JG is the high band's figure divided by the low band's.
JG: 1.03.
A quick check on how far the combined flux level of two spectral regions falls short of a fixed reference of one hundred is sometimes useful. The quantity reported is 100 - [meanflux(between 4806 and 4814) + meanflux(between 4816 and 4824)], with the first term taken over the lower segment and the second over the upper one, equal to 68.0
